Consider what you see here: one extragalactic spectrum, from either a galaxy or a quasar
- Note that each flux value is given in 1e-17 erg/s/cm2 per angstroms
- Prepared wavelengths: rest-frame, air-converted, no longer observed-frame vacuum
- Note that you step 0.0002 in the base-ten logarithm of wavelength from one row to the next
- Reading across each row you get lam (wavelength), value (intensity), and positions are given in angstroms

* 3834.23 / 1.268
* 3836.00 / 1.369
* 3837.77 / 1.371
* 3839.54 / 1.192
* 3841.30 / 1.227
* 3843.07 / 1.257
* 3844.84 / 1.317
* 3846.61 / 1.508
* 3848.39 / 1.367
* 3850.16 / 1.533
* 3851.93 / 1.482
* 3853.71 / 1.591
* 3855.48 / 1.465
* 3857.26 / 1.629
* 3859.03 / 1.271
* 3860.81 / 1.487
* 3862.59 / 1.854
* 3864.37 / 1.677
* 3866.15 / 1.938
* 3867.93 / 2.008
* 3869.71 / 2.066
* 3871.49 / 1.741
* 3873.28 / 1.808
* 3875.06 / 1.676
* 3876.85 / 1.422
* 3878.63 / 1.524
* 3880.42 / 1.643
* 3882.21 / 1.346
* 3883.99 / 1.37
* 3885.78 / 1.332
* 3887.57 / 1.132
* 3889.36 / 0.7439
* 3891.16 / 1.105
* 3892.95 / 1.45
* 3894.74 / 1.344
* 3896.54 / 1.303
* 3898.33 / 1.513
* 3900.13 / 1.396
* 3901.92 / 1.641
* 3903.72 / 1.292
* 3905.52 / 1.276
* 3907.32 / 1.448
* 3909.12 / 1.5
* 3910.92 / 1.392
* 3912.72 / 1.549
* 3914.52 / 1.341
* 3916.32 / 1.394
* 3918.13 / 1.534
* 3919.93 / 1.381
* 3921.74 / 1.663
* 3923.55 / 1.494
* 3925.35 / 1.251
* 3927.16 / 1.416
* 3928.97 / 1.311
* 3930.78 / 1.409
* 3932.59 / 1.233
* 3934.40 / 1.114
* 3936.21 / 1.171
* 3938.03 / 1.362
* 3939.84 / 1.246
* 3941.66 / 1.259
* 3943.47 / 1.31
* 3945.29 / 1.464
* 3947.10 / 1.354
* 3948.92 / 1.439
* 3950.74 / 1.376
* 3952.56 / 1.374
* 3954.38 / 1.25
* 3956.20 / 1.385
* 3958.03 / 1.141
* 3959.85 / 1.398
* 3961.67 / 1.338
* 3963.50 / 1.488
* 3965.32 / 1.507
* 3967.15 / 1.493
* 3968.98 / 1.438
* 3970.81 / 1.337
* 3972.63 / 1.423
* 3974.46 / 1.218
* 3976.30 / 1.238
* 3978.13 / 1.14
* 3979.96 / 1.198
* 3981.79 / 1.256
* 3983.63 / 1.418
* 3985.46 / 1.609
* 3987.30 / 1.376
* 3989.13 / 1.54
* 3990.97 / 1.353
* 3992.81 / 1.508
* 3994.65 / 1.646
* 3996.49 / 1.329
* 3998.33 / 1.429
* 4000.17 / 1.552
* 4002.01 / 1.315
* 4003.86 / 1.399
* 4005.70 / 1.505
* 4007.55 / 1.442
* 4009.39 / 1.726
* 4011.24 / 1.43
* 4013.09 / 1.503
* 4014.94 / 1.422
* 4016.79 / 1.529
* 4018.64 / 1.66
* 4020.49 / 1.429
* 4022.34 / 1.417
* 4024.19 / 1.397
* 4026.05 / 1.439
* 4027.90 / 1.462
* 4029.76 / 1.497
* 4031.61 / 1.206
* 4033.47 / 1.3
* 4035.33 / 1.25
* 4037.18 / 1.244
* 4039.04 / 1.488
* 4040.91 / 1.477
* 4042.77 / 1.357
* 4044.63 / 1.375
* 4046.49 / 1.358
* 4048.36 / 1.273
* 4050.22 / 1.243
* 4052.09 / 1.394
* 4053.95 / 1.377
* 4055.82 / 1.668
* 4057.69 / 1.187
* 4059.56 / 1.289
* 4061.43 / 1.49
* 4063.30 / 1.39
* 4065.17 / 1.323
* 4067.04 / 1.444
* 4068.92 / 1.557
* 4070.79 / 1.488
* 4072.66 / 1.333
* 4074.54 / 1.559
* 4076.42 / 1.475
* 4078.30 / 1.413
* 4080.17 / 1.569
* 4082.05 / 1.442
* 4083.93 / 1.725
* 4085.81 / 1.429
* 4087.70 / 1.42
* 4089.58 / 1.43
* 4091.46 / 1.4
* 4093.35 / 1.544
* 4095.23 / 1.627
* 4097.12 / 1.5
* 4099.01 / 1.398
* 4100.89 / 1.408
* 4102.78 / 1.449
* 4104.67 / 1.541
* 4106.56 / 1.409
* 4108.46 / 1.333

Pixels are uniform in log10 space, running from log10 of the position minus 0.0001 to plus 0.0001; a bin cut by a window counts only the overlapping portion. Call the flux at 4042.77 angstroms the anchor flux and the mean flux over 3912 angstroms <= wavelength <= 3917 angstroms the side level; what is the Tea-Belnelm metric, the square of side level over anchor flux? 1.11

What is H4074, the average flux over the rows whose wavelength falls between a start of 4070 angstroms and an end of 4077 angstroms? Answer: 1.46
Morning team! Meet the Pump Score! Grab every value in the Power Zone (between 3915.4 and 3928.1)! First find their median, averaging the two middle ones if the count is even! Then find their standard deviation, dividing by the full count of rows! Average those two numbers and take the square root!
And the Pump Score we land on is 0.877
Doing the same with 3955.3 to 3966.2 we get 0.869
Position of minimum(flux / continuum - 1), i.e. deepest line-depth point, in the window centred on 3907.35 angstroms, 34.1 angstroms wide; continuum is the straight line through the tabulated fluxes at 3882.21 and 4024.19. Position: 3891.16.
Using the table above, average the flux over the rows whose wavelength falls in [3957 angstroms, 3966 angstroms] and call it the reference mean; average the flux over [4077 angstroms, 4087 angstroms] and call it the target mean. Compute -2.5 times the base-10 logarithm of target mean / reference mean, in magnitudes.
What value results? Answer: -0.11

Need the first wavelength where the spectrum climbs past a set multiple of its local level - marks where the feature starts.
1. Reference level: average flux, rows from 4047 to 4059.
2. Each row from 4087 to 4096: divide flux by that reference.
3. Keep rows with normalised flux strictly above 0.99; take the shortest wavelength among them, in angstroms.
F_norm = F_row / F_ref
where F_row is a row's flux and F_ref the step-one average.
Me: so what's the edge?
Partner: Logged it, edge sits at 4087.70 angstroms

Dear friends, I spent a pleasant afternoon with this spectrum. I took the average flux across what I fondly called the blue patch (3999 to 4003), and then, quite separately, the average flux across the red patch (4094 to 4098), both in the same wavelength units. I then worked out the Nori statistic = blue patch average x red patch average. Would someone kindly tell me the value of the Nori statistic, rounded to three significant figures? 2.24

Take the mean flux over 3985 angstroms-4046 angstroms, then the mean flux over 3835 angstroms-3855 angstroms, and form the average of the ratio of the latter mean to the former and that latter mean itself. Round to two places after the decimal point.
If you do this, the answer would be 1.17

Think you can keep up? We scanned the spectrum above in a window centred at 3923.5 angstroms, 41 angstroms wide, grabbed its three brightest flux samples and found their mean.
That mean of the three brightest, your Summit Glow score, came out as 1.58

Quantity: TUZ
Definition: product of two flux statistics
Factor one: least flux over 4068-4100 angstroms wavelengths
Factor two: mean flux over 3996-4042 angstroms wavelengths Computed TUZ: 1.91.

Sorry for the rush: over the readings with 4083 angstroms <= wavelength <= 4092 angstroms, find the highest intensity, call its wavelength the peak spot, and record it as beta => 4083.93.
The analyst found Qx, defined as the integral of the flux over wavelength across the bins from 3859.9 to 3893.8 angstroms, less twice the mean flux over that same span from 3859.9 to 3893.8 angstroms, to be 49.2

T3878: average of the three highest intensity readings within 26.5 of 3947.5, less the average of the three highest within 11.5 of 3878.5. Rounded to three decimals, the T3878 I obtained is -0.406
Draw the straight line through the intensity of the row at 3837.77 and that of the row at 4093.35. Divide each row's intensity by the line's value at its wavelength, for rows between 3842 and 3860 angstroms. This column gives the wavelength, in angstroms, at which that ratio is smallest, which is 3843.07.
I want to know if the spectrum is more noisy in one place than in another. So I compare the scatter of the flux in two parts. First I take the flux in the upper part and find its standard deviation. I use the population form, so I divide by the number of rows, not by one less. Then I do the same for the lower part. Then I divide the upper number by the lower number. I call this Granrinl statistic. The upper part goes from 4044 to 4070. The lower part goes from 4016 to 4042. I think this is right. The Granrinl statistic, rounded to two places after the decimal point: 1.01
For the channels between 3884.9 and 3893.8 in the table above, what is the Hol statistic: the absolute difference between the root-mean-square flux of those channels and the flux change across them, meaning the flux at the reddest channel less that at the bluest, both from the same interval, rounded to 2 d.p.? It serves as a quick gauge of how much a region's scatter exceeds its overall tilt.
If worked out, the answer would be 1.06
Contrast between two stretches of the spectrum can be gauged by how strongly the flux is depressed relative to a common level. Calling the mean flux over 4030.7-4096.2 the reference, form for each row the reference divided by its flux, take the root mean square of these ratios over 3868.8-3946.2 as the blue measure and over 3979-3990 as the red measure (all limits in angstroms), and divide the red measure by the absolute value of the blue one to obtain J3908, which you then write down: 0.98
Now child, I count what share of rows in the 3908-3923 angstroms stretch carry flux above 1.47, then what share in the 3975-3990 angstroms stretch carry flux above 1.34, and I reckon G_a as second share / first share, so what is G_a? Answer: 1.0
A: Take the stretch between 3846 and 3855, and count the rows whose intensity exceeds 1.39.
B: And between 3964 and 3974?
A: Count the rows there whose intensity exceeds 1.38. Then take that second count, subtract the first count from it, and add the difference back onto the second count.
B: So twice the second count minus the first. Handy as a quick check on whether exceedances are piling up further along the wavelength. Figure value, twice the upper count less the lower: 4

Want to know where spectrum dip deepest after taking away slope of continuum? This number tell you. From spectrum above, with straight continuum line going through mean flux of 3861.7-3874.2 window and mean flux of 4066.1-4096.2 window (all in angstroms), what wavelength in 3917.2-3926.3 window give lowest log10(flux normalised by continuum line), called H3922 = 3925.35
